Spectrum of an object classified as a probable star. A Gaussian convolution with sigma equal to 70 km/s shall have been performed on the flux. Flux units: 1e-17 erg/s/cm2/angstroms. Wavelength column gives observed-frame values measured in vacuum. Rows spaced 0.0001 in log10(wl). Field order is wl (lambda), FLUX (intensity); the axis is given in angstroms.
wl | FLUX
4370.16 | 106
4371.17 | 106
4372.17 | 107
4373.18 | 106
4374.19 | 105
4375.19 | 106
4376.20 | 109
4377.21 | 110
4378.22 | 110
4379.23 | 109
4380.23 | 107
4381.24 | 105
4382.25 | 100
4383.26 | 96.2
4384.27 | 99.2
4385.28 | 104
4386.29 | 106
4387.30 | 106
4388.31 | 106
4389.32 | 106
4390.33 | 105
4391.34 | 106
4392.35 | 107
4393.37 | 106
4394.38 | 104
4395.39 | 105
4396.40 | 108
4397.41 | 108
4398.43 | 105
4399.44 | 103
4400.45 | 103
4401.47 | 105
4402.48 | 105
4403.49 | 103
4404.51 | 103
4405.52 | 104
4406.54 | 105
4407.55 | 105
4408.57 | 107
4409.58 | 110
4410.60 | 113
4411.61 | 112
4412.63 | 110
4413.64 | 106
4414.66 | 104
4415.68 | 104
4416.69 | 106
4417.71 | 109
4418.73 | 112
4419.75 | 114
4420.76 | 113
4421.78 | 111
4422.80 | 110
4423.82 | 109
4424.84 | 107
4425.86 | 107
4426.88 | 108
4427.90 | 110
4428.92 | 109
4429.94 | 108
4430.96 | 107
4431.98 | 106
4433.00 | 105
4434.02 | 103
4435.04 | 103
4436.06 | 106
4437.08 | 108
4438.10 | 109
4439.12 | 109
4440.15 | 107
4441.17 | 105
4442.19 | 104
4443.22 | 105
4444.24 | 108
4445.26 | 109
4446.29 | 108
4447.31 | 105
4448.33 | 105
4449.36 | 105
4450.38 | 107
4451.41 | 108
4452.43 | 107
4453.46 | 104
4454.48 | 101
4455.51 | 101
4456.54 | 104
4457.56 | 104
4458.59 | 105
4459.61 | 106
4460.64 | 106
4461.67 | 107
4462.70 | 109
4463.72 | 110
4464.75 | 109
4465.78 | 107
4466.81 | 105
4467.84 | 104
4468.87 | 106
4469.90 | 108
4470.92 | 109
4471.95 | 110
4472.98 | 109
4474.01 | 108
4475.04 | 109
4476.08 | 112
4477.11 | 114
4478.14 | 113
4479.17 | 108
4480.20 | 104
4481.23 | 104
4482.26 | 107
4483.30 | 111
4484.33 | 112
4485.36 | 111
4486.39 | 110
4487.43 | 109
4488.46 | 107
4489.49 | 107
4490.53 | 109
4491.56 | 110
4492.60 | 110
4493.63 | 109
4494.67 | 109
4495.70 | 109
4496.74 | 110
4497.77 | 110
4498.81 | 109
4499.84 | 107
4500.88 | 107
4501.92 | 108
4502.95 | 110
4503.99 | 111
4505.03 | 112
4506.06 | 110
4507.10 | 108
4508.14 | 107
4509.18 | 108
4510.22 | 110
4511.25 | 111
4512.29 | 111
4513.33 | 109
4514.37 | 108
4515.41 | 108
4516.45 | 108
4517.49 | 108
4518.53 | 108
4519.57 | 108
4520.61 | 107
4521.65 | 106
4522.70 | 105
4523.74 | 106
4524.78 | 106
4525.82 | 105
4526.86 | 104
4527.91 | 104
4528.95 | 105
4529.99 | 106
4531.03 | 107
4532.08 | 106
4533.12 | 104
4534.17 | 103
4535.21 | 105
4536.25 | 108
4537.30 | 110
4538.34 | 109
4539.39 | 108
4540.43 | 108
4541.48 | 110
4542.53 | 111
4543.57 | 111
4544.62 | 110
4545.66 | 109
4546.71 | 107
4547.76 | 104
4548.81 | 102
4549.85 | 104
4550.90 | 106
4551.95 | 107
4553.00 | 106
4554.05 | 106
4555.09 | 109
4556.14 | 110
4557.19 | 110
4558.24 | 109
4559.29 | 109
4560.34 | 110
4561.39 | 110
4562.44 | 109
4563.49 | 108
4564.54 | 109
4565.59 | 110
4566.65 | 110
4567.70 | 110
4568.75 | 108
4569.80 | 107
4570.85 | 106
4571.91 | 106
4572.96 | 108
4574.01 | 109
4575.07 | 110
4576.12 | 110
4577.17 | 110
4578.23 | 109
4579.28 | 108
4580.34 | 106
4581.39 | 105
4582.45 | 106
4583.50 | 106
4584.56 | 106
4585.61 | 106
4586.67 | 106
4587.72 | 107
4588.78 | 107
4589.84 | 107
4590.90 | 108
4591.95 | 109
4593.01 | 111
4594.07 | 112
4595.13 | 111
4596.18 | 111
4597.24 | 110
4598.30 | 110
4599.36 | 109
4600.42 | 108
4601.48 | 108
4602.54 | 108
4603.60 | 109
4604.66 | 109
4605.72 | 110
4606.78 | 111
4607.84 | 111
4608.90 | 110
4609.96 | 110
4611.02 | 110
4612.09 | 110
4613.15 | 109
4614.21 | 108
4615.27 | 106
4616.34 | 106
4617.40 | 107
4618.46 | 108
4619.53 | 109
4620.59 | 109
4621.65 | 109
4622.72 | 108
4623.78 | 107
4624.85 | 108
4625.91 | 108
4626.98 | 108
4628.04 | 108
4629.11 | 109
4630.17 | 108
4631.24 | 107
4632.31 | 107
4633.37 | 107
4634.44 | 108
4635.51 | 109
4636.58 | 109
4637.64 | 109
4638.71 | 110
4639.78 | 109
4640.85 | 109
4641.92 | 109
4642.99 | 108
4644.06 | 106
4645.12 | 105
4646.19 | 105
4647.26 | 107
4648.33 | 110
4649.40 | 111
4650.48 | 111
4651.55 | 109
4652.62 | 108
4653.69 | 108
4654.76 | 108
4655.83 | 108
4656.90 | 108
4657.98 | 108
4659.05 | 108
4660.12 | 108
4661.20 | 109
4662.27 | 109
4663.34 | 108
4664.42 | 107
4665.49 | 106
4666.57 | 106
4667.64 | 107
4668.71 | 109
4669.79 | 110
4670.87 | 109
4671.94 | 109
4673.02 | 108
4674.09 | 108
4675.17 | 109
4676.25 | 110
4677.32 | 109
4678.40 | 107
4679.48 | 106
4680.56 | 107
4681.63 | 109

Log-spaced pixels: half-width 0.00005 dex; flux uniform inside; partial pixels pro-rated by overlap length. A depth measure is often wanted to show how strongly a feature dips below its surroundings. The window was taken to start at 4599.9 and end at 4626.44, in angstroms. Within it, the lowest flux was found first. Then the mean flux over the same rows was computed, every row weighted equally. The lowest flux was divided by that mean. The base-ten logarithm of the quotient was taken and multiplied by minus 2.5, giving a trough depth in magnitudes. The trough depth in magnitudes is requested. 0.027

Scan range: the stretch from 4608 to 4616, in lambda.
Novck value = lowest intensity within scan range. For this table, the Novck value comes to 106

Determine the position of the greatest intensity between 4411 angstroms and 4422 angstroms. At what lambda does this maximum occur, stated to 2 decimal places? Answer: 4419.75 angstroms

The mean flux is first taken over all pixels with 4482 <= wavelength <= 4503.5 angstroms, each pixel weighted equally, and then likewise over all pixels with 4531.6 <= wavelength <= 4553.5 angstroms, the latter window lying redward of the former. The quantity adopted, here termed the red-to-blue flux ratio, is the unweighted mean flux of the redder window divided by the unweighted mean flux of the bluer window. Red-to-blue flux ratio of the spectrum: 0.98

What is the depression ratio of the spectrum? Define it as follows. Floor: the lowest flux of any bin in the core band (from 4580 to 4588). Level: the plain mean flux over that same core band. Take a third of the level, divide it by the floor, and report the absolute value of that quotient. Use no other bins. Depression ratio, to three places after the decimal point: 0.337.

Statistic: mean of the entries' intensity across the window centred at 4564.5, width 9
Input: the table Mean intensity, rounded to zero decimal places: 109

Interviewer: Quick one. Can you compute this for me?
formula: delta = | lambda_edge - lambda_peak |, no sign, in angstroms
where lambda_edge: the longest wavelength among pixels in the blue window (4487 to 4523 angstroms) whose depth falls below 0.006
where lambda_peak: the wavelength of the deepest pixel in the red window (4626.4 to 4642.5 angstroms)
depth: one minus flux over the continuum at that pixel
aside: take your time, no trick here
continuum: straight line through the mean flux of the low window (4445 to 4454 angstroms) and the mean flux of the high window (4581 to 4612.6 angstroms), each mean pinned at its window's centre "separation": 112.8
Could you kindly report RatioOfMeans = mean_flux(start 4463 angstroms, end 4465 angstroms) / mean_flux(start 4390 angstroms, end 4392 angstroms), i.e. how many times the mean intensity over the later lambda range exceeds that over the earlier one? 1.038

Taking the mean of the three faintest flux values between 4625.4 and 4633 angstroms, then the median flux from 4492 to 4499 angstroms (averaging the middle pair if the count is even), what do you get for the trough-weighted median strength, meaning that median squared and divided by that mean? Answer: 111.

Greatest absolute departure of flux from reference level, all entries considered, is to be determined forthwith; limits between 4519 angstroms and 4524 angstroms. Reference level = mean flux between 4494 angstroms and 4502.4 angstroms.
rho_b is 3.6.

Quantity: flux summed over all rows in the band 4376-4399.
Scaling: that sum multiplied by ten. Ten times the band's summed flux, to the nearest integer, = 24274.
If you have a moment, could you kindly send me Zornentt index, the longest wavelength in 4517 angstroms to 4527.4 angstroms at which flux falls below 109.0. 4526.86 angstroms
